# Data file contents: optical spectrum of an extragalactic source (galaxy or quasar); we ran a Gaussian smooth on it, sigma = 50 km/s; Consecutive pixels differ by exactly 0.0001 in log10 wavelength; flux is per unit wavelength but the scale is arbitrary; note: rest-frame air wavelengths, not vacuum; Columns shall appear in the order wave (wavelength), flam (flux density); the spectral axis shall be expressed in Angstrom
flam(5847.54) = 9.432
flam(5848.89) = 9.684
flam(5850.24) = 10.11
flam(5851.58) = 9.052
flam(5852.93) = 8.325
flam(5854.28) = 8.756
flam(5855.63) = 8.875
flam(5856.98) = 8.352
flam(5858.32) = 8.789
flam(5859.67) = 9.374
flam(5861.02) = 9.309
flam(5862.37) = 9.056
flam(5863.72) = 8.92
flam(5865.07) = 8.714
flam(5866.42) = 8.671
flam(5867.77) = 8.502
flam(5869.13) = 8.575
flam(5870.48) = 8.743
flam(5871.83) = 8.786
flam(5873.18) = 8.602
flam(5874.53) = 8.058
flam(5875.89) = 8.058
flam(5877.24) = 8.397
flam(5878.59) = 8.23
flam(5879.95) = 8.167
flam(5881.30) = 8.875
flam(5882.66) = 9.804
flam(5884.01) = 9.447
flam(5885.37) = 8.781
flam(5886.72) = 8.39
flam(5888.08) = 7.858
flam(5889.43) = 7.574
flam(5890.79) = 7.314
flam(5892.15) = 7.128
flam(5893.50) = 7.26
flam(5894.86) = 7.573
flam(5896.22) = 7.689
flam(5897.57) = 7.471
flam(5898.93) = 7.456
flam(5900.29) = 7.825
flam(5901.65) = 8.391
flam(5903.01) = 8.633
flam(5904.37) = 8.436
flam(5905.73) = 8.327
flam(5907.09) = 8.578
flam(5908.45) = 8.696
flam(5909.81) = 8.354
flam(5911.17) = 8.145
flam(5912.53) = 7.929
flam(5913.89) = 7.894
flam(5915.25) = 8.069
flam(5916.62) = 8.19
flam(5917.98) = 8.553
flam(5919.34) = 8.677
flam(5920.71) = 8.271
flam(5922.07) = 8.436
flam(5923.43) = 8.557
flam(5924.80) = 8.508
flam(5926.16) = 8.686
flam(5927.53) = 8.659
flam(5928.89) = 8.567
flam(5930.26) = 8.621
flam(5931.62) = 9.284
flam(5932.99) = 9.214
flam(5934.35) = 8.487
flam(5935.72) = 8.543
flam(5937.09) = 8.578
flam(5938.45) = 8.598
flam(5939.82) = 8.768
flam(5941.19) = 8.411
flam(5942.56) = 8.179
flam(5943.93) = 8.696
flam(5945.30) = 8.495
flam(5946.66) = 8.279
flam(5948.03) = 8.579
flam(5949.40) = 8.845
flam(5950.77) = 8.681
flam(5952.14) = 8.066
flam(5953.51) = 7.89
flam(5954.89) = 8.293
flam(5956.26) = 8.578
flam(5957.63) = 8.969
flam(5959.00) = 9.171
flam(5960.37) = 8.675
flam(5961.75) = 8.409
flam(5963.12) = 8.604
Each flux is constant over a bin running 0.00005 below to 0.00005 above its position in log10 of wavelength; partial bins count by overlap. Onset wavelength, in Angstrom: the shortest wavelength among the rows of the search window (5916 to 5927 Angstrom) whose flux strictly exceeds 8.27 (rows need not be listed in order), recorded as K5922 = 5917.98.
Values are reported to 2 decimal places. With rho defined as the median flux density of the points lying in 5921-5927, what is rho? 8.53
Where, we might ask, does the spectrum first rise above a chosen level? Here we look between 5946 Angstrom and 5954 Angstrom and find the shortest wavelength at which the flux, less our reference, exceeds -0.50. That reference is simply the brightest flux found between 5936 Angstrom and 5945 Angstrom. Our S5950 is 5946.66 Angstrom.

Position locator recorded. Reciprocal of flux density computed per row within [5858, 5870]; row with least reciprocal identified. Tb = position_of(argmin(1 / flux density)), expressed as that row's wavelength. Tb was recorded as 5859.67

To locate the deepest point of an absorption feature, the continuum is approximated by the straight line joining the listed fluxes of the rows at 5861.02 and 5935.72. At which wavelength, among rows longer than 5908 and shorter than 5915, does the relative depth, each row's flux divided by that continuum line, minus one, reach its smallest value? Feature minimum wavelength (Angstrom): 5913.89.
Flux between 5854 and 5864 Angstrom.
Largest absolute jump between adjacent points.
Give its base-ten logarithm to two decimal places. -0.23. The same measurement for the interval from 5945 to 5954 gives -0.21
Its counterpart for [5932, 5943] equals -0.14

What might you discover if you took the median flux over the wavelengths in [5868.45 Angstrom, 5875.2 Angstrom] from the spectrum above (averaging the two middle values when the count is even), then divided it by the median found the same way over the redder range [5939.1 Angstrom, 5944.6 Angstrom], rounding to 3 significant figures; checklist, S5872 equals 1.01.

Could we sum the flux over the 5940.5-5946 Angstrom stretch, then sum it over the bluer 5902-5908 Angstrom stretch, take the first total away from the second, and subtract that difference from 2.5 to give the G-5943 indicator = 2.3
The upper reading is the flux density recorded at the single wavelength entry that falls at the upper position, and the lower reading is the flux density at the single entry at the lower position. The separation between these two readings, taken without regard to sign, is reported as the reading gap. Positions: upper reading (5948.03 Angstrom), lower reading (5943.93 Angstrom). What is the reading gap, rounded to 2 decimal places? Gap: 0.12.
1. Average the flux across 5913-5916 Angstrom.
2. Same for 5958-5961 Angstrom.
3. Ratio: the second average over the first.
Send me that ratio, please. 1.12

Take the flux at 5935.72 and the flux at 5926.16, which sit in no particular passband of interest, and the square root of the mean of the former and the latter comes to 2.94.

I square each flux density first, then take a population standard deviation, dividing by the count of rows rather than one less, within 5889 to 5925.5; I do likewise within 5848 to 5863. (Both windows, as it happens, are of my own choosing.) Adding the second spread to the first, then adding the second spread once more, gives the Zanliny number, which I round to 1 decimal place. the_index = 26.4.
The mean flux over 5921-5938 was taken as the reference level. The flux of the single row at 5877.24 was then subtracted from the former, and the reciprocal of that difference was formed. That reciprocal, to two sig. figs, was 3.6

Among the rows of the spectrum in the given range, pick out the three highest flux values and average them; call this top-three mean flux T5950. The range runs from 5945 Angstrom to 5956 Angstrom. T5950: 8.70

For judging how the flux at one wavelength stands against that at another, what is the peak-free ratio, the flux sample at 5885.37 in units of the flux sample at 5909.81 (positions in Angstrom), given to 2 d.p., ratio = 1.05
